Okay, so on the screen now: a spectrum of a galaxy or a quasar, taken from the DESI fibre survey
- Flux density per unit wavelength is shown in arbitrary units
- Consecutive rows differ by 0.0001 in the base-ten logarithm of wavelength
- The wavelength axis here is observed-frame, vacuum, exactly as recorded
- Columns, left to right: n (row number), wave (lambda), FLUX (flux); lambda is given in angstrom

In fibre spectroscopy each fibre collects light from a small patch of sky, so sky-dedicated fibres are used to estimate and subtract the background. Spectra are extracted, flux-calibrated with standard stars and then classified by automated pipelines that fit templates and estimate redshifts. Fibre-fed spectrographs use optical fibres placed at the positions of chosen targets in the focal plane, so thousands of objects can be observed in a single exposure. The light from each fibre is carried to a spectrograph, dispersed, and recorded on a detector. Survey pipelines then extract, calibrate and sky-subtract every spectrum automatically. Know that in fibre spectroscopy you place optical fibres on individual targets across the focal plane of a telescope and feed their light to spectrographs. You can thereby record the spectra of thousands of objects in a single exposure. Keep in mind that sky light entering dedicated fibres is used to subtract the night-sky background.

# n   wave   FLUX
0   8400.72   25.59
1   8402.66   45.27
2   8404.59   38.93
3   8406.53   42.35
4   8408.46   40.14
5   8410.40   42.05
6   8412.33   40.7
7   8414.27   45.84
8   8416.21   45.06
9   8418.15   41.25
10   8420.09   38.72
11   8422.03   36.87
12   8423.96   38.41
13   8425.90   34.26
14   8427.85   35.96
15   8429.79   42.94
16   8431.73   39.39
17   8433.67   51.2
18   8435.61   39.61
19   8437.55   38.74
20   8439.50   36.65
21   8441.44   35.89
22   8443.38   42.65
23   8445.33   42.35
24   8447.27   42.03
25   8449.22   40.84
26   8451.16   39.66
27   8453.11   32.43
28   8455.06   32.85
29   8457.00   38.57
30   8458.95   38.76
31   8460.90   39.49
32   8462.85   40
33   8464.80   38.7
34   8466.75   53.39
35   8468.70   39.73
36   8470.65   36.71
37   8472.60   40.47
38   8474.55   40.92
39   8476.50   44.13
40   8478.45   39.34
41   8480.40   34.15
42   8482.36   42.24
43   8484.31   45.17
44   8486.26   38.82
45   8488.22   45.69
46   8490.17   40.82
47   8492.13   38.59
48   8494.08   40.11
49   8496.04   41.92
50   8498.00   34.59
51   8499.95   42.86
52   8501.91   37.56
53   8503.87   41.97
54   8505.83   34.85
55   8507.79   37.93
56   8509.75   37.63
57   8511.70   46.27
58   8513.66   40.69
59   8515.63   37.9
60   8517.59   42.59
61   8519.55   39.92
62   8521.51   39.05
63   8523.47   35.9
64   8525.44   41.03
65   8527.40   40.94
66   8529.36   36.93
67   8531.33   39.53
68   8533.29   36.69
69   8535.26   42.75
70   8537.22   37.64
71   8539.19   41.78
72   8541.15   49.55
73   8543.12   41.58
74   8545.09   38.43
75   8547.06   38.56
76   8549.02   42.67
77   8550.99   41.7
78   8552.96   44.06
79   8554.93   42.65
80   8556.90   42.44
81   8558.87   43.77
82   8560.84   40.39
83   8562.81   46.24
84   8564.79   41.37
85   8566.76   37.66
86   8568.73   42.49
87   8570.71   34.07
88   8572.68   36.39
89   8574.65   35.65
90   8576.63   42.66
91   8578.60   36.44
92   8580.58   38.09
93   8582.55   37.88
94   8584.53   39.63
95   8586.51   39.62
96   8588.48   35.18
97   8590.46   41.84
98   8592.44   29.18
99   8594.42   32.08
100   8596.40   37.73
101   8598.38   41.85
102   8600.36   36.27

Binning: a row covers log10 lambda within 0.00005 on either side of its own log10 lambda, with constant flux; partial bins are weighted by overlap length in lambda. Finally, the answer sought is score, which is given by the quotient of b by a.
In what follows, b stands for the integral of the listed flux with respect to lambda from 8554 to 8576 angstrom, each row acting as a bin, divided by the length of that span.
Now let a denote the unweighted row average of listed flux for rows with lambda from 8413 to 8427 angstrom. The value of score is 1.01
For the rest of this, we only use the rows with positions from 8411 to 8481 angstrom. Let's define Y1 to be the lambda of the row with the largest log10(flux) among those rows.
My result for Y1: 8466.75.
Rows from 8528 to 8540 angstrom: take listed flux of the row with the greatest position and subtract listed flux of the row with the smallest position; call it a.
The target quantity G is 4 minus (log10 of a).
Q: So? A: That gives 3.31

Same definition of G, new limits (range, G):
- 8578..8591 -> 3.27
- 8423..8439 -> 4.48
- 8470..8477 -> 3.13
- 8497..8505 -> 3.13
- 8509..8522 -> 3.85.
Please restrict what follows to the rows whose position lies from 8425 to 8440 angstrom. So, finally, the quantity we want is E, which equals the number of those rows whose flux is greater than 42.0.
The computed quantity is 2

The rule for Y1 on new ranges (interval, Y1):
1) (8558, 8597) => 8562.81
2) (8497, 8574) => 8541.15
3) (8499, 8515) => 8511.70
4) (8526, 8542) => 8541.15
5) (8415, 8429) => 8416.21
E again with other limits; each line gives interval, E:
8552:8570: 6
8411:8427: 2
